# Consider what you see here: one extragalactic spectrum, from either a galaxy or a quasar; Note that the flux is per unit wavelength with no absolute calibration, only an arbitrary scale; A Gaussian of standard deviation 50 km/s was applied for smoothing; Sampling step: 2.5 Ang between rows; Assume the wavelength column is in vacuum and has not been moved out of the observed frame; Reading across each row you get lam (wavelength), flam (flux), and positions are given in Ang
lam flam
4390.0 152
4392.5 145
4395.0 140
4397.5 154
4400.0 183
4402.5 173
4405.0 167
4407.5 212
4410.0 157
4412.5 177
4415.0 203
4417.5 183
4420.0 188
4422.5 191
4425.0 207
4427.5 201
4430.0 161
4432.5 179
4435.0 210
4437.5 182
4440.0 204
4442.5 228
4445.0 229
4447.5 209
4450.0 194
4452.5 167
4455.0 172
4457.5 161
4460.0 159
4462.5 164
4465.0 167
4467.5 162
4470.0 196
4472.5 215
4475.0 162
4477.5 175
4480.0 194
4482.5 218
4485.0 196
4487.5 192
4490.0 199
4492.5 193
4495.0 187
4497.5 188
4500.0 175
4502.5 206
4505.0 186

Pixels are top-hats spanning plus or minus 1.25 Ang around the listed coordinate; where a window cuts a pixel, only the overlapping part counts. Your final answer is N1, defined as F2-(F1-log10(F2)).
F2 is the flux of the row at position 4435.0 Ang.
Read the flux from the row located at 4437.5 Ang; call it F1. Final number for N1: 30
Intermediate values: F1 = 182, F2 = 210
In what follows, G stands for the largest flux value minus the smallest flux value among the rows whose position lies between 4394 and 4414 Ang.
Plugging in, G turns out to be 72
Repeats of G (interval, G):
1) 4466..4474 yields 53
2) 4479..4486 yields 24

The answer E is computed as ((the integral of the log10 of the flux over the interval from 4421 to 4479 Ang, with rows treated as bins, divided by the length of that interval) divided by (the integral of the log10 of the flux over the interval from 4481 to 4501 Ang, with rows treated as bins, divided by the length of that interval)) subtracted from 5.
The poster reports 4.01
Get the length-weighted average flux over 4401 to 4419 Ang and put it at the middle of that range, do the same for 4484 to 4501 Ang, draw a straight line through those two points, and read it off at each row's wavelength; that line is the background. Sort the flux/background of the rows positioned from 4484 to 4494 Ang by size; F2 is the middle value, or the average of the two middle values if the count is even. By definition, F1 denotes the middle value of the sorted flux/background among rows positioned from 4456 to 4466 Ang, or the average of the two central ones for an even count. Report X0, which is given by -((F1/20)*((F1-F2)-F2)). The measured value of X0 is 0.051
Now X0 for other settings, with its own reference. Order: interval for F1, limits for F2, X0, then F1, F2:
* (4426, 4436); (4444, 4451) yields 0.063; 1.03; 1.13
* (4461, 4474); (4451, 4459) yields 0.040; 0.89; 0.90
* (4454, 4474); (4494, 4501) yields 0.048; 0.88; 0.98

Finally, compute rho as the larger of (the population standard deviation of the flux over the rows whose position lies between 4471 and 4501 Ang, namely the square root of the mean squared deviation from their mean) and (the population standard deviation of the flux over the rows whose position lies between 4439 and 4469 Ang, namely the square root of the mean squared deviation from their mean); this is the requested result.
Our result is 26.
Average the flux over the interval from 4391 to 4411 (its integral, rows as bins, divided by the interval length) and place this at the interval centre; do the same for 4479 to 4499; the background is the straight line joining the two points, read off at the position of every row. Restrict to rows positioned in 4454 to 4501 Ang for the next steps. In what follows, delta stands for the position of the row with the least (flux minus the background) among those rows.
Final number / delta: 4475.0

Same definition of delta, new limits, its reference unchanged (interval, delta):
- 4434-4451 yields 4437.5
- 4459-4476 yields 4475.0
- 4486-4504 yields 4500.0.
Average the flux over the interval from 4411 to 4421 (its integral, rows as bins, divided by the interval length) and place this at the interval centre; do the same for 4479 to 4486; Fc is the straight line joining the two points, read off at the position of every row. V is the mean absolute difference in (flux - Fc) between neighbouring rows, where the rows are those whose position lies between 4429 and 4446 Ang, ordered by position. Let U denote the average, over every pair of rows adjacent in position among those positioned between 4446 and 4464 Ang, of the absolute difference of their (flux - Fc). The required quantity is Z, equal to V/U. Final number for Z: 1.8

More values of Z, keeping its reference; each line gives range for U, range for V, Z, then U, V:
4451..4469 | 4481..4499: 1.5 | 5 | 8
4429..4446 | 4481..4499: 0.4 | 20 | 8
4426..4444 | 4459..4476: 0.7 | 27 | 20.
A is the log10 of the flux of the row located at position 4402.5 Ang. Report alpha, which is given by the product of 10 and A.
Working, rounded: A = 2.24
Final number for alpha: 22.4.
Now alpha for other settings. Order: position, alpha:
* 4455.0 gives 22.4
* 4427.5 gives 23.0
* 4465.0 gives 22.2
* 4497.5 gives 22.7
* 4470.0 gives 22.9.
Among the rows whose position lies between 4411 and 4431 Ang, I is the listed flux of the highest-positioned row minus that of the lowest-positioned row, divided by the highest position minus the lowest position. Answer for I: -1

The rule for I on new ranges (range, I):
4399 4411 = -3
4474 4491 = 2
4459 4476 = 0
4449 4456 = -4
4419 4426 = 4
